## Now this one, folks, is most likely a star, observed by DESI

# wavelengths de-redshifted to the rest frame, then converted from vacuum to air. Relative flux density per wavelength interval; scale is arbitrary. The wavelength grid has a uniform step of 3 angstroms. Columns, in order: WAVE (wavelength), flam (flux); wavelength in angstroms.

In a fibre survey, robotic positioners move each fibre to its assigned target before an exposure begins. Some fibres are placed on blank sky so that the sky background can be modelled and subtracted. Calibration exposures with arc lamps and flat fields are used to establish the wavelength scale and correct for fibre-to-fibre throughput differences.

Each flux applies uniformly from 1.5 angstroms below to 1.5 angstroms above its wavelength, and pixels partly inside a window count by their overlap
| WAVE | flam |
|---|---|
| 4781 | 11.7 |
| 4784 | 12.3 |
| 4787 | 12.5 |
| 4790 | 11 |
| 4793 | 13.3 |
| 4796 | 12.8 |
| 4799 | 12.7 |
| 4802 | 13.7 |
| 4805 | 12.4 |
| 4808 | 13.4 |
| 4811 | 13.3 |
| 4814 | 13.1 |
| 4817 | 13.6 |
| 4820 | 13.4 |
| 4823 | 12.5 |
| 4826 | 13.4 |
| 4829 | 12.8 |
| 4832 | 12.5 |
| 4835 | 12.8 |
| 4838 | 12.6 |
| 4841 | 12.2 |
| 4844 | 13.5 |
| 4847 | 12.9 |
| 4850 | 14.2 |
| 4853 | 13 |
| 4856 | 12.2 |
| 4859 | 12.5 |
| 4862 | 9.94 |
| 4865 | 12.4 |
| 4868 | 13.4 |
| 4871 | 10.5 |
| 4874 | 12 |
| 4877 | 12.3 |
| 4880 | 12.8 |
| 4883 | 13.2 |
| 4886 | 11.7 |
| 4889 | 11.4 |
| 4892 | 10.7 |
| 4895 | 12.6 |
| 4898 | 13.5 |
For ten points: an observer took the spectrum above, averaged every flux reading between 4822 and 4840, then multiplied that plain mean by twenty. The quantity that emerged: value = 255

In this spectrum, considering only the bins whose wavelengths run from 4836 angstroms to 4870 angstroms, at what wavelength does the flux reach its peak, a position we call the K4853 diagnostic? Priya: 4850 angstroms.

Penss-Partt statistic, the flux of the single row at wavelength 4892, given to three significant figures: 10.7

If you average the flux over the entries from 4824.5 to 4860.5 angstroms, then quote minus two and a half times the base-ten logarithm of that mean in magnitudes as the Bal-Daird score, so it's -2.78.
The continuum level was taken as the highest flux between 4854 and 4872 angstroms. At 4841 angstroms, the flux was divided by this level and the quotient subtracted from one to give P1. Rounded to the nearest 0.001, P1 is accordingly 0.090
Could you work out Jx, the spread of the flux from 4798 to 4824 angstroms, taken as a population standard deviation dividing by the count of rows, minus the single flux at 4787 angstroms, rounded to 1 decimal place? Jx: -12.0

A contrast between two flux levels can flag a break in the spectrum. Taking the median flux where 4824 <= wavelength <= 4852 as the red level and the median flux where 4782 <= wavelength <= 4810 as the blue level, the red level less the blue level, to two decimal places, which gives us 0.10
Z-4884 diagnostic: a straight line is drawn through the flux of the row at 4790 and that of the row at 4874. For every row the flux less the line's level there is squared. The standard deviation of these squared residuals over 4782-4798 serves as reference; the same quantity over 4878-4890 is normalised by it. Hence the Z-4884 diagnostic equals 0.22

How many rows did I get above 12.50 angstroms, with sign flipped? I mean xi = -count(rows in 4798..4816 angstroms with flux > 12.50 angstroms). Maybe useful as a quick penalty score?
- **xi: -5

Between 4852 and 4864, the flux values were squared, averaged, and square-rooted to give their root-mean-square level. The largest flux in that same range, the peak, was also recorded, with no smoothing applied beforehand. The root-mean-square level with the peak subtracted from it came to -1.0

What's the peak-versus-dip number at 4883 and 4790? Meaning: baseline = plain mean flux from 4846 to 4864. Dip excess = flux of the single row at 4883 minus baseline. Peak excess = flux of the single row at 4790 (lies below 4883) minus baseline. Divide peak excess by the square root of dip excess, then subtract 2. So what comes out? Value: -3.7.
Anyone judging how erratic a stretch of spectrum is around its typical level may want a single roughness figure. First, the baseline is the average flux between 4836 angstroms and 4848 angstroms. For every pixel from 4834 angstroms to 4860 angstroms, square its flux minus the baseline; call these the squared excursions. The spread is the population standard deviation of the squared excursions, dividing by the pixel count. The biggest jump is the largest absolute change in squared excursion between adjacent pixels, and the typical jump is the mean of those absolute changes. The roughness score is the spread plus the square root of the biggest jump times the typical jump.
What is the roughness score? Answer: 1.7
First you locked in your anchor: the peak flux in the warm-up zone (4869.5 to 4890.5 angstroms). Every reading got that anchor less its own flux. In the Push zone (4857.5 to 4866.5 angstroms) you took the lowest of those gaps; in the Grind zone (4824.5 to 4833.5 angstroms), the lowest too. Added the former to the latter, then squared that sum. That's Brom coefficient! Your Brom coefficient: 0.25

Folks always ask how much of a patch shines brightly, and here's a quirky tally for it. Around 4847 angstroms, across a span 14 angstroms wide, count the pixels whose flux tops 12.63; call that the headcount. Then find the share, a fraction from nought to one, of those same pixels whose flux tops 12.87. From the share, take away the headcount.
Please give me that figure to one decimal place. -3.2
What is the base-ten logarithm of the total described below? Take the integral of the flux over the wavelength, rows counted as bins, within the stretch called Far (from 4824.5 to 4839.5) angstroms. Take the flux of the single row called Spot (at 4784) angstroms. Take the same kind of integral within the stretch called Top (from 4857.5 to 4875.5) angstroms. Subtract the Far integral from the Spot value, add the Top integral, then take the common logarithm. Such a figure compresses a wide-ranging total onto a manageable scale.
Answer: 1.5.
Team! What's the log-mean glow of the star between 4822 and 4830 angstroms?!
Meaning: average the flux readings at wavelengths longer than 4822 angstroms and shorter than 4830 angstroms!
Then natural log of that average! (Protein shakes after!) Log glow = 2.56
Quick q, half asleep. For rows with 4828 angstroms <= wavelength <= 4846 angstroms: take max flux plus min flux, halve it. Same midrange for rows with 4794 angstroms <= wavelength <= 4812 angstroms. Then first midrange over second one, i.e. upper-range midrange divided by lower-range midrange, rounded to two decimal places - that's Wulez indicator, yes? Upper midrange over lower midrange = 0.98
